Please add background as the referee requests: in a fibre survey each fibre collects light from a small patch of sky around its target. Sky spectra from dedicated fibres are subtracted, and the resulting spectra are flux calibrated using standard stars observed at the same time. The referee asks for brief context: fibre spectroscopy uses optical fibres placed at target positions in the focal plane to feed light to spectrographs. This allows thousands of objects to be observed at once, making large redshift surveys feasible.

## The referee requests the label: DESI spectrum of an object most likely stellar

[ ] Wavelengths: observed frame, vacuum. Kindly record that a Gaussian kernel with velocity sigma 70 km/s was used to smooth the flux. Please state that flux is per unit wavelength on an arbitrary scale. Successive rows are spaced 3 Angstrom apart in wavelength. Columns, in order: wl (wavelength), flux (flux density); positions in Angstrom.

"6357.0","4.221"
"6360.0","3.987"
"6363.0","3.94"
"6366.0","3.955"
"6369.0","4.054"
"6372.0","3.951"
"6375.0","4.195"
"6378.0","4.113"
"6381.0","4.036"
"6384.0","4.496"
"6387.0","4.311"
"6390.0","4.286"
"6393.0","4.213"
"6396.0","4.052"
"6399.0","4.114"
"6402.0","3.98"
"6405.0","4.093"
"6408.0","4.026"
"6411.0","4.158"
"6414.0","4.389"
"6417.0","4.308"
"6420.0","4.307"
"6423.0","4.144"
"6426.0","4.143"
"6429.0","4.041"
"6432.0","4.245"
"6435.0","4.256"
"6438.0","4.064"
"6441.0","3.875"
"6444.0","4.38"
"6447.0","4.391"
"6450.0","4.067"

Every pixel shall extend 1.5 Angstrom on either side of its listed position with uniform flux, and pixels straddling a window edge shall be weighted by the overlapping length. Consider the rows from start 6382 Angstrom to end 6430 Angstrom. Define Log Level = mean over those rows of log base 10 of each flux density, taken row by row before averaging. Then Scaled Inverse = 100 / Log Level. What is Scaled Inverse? 161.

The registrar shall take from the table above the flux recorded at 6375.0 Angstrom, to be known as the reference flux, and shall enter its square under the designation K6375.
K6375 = 17.6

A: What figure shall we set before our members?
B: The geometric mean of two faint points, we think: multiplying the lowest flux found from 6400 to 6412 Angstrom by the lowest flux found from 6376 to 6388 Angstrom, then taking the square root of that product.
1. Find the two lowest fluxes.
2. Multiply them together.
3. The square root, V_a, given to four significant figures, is 4.008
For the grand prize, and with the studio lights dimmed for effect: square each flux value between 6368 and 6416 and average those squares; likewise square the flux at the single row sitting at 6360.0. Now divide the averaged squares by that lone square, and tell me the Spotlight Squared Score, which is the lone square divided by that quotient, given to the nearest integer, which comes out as 15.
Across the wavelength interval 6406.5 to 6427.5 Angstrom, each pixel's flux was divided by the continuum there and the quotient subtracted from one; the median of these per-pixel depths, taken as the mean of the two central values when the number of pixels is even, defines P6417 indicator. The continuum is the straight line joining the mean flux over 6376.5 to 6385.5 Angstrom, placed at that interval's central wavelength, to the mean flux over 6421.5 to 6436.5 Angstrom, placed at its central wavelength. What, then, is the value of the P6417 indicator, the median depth 0.006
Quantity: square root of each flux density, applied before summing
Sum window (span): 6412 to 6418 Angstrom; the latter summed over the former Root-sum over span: 4.171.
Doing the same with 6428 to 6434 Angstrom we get 4.071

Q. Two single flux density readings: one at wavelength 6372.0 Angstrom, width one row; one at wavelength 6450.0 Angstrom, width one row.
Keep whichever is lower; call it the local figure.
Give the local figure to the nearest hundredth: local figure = 3.95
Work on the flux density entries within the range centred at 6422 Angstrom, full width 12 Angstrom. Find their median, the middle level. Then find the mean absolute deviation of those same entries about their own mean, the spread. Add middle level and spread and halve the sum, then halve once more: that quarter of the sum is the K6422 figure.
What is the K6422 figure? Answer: 1.08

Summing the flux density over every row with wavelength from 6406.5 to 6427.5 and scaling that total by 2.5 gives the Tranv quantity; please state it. 73.69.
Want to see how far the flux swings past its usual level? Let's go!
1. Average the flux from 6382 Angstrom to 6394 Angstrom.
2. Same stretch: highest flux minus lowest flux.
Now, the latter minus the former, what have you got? -4.04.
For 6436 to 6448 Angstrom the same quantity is -3.66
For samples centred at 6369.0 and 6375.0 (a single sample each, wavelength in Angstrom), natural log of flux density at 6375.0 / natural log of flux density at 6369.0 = 1.02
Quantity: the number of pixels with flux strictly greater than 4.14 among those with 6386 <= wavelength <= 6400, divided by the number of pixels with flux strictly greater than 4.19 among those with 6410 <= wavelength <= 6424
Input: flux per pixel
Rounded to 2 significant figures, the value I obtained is 1.0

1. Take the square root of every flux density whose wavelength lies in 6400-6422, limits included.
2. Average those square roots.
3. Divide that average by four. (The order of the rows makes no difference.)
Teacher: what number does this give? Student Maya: 0.511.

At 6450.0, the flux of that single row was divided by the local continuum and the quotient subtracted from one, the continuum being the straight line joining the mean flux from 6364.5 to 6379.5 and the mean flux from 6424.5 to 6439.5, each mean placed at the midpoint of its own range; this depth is 0.03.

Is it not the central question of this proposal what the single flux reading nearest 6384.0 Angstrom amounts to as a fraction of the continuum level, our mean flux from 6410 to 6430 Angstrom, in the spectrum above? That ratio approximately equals 1.07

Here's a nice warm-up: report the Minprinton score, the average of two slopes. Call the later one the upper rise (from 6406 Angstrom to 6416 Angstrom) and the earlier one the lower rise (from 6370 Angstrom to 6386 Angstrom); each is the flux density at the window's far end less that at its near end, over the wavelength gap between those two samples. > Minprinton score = 0.053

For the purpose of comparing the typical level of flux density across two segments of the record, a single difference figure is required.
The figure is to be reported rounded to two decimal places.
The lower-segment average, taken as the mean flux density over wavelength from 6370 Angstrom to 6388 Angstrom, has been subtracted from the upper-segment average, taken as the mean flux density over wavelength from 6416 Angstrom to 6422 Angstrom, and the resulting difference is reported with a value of 0.12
